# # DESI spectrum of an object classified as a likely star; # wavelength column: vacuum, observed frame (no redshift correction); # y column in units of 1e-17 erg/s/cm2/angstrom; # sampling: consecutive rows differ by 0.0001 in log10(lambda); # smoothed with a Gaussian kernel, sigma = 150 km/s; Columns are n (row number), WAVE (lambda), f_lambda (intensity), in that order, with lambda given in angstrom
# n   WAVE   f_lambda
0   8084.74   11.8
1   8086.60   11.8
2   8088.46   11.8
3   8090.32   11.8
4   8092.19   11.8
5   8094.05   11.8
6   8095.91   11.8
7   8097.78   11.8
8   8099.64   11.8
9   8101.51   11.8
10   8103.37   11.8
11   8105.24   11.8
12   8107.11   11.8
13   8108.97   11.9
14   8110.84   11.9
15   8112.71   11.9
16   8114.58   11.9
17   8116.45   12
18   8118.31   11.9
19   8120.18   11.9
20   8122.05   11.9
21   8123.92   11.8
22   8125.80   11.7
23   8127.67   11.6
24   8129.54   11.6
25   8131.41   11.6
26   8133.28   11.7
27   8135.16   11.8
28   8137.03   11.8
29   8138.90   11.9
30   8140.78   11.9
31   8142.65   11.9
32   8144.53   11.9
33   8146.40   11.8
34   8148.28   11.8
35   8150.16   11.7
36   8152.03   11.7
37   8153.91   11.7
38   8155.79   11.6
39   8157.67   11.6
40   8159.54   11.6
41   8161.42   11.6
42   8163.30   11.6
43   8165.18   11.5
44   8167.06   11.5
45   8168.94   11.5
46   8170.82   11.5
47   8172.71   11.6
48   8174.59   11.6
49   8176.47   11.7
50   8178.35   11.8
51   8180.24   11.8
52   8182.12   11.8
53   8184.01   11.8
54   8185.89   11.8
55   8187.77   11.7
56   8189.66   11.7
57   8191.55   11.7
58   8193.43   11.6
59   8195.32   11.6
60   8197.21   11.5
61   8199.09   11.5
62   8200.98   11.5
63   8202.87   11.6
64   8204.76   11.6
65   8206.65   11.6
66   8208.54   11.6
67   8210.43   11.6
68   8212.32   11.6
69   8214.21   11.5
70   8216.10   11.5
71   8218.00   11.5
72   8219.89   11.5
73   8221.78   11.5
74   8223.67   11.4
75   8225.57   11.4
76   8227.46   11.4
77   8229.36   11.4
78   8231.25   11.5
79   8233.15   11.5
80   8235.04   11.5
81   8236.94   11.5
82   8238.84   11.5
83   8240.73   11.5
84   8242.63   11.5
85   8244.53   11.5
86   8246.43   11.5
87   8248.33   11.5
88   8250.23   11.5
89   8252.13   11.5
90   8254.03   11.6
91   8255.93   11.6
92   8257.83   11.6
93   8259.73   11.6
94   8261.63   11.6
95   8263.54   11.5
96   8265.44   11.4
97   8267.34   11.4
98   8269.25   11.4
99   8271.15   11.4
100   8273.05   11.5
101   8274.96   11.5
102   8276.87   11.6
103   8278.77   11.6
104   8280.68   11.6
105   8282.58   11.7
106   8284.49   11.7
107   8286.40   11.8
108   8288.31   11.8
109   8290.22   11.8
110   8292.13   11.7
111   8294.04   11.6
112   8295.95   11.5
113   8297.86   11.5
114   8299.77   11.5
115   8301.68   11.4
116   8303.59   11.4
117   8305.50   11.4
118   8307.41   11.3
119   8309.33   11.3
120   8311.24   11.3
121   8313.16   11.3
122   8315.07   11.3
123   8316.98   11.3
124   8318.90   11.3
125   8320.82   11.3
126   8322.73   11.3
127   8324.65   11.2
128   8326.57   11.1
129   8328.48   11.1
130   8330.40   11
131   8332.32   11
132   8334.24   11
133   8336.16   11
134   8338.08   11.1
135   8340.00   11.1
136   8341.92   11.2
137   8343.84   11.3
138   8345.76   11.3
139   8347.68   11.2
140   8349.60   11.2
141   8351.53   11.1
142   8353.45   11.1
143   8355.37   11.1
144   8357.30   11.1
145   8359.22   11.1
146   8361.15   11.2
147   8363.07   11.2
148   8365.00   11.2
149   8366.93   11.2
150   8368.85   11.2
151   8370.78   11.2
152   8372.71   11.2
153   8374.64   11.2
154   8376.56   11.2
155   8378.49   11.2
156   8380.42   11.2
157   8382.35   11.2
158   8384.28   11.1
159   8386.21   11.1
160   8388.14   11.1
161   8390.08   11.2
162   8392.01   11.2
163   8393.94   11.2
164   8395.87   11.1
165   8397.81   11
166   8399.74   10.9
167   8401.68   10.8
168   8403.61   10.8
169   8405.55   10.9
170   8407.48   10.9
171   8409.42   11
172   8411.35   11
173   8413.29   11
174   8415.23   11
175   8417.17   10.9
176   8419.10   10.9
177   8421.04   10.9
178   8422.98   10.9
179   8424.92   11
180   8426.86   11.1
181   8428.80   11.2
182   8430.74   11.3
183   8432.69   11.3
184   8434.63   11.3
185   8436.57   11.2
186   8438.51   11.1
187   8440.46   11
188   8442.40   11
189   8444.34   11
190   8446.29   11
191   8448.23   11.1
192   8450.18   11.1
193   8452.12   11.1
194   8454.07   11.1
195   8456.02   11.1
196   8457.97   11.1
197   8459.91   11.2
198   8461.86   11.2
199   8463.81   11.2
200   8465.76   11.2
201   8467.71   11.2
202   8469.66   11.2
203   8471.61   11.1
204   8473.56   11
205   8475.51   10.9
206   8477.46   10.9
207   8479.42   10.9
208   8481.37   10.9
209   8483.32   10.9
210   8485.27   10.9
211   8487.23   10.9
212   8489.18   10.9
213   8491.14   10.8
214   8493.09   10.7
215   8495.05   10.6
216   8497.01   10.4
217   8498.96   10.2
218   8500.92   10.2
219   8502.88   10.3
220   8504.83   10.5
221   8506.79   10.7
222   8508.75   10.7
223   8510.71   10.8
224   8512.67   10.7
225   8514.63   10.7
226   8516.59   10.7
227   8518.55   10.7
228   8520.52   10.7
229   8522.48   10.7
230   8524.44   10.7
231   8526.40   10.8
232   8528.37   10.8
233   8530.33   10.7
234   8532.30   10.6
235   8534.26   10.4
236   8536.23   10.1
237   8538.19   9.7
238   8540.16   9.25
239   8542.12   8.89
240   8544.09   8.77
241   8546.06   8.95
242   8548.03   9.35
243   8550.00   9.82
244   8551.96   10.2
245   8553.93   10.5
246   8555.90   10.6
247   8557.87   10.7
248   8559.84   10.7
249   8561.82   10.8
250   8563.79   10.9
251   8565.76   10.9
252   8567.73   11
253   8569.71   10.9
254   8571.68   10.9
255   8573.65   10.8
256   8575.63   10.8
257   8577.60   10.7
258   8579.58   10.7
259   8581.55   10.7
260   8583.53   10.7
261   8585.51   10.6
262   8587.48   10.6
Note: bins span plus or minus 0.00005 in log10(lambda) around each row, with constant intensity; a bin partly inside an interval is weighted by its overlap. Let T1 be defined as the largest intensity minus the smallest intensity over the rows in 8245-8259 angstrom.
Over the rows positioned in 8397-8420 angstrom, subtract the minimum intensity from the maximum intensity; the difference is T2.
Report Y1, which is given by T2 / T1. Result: 2.0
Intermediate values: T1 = 0.10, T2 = 0.20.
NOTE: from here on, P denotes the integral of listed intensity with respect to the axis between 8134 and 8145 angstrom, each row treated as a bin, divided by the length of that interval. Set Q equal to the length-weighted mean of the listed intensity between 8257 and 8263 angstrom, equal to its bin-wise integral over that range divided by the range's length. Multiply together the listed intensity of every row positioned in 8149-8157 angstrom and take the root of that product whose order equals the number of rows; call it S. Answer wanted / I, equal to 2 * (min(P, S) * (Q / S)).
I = 23.2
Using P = 11.9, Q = 11.6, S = 11.7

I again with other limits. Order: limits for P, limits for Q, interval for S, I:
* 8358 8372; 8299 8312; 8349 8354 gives 22.7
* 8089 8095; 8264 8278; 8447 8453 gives 22.9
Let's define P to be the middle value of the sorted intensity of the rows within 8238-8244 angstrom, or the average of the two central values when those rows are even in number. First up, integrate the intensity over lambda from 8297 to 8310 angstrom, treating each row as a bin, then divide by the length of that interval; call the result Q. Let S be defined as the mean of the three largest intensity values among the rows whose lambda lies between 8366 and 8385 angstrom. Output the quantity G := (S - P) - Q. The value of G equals -11.7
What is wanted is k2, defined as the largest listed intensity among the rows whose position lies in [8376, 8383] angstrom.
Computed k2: 11.2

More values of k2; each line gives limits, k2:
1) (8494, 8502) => 10.6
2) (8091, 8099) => 11.8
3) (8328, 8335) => 11.1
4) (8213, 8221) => 11.5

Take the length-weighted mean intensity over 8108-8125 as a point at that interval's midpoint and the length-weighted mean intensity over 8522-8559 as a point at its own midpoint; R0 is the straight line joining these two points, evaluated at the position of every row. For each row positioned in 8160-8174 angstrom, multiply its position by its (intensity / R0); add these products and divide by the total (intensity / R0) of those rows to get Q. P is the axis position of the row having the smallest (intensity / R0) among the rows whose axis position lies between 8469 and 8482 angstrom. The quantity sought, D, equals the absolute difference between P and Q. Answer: 308.4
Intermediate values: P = 8475.51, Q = 8167.1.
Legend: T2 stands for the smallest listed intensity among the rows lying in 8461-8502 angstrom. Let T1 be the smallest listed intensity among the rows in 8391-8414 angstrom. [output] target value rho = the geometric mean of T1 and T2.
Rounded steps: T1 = 10.8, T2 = 10.2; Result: 10.50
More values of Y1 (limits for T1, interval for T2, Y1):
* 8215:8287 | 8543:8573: 5.6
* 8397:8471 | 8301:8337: 0.8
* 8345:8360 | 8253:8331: 4.0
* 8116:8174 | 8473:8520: 1.6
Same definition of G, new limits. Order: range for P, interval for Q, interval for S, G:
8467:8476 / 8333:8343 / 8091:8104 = -10.4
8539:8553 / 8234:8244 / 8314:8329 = -9.5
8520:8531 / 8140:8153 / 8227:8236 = -11.0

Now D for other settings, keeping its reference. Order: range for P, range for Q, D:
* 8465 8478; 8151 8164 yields 317.9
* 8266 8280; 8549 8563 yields 288.7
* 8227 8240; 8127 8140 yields 94.1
